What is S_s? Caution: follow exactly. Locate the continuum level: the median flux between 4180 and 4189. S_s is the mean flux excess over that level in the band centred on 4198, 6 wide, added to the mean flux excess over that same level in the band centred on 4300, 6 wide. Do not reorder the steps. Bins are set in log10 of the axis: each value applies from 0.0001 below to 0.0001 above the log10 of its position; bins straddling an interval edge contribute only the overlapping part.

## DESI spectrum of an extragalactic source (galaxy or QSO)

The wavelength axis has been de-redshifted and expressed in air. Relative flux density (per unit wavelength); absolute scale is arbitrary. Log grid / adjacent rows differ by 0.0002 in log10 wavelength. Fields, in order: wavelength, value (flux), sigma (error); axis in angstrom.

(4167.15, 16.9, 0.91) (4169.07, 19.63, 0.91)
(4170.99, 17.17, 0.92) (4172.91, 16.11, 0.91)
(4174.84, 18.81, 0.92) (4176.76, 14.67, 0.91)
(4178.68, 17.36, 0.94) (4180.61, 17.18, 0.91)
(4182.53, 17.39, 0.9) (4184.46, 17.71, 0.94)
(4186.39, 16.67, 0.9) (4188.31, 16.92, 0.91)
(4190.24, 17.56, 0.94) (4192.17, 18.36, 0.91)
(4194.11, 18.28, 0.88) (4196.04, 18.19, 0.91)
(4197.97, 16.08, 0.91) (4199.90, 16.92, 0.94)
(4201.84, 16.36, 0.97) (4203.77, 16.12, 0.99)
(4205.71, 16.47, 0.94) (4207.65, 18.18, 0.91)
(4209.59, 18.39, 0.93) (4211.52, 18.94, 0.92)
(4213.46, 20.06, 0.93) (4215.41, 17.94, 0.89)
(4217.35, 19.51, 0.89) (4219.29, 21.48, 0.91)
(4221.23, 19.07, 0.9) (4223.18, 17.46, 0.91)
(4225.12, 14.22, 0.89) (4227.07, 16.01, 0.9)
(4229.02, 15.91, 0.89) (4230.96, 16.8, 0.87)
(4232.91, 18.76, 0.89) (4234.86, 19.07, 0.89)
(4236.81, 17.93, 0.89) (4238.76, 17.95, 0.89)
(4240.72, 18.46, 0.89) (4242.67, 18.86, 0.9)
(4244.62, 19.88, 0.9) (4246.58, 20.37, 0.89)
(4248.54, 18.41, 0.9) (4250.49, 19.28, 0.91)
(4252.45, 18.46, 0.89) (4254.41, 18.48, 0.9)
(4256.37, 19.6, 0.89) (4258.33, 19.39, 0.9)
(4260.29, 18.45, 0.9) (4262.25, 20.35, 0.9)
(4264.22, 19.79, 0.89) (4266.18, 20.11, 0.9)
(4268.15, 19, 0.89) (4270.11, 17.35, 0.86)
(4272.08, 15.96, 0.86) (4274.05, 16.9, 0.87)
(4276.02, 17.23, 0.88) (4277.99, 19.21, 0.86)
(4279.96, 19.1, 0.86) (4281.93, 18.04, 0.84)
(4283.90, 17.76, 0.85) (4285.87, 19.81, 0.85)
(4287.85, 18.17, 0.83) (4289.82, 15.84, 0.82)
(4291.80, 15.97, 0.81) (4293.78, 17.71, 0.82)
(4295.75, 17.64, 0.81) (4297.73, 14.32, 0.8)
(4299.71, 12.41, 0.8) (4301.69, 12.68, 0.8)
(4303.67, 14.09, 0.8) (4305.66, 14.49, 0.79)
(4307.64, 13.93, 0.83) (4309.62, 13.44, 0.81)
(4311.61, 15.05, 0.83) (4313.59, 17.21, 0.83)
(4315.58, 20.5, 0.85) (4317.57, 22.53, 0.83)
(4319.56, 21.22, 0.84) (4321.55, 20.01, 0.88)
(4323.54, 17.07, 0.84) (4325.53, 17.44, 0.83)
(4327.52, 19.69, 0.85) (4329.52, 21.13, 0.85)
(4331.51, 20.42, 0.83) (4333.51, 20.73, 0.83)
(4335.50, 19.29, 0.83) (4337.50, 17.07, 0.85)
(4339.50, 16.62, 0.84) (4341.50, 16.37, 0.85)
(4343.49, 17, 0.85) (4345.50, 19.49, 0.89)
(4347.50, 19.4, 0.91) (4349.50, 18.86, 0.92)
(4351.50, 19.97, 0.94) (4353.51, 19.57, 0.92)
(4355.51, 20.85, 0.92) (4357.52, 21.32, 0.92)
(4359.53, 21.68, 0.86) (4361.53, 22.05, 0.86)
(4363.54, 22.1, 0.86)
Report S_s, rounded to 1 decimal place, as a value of -4.2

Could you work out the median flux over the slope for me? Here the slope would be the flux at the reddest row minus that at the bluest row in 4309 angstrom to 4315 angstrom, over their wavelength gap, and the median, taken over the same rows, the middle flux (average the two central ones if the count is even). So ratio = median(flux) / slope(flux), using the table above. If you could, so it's 16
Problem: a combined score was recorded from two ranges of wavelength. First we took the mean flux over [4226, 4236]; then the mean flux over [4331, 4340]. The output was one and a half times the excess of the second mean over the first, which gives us 2.3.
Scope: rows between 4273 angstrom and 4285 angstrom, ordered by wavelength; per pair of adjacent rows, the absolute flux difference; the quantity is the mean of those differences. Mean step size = 0.8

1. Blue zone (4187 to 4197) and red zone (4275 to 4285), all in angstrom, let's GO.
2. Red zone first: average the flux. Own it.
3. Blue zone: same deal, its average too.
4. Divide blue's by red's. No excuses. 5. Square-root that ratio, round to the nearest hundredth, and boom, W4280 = 0.99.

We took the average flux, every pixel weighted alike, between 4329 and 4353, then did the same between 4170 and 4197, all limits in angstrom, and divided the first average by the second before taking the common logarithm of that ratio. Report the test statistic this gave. 0.037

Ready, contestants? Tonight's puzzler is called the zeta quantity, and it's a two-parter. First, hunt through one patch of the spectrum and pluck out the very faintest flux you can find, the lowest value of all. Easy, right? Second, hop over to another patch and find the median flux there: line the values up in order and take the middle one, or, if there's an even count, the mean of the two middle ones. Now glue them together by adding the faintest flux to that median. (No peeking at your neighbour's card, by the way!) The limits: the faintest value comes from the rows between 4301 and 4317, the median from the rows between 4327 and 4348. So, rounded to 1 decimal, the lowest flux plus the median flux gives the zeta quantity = 32.1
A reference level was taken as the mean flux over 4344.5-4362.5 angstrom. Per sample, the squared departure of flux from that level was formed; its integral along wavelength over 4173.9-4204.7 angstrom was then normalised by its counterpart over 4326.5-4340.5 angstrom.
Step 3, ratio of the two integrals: 6.4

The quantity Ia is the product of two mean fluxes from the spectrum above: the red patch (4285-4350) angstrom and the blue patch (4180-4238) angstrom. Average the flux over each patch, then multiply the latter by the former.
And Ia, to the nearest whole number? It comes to 309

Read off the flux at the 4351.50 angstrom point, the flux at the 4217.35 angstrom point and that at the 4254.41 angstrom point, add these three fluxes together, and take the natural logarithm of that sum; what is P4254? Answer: 4.06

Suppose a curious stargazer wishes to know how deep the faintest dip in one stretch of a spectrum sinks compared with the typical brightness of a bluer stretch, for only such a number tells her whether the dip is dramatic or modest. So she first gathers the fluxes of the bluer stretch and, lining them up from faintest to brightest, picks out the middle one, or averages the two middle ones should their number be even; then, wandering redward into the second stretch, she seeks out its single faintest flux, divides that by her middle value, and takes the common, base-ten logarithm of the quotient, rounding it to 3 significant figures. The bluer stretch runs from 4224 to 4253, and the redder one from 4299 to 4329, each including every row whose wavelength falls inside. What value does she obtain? -0.172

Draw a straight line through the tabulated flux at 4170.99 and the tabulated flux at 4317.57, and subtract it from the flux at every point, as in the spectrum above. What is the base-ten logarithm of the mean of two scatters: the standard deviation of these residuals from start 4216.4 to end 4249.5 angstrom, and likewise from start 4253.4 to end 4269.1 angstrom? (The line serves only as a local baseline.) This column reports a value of 0.1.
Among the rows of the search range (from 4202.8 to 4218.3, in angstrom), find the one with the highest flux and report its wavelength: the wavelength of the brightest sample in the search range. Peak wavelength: 4213.46 angstrom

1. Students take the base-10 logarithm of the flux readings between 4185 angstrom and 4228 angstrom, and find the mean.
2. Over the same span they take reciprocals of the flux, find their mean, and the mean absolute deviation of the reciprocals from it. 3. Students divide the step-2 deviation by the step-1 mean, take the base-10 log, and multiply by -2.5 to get 6.22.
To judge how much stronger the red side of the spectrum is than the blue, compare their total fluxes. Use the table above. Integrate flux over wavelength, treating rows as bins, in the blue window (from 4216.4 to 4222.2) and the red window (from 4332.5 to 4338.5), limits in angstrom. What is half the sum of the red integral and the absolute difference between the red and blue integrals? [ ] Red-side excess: 58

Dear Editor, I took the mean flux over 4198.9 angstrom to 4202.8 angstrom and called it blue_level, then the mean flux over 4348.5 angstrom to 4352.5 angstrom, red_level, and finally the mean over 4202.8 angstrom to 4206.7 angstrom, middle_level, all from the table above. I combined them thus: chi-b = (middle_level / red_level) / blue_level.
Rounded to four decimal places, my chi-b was 0.0504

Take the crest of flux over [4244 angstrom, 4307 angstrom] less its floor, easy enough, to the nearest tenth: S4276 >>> 8.0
